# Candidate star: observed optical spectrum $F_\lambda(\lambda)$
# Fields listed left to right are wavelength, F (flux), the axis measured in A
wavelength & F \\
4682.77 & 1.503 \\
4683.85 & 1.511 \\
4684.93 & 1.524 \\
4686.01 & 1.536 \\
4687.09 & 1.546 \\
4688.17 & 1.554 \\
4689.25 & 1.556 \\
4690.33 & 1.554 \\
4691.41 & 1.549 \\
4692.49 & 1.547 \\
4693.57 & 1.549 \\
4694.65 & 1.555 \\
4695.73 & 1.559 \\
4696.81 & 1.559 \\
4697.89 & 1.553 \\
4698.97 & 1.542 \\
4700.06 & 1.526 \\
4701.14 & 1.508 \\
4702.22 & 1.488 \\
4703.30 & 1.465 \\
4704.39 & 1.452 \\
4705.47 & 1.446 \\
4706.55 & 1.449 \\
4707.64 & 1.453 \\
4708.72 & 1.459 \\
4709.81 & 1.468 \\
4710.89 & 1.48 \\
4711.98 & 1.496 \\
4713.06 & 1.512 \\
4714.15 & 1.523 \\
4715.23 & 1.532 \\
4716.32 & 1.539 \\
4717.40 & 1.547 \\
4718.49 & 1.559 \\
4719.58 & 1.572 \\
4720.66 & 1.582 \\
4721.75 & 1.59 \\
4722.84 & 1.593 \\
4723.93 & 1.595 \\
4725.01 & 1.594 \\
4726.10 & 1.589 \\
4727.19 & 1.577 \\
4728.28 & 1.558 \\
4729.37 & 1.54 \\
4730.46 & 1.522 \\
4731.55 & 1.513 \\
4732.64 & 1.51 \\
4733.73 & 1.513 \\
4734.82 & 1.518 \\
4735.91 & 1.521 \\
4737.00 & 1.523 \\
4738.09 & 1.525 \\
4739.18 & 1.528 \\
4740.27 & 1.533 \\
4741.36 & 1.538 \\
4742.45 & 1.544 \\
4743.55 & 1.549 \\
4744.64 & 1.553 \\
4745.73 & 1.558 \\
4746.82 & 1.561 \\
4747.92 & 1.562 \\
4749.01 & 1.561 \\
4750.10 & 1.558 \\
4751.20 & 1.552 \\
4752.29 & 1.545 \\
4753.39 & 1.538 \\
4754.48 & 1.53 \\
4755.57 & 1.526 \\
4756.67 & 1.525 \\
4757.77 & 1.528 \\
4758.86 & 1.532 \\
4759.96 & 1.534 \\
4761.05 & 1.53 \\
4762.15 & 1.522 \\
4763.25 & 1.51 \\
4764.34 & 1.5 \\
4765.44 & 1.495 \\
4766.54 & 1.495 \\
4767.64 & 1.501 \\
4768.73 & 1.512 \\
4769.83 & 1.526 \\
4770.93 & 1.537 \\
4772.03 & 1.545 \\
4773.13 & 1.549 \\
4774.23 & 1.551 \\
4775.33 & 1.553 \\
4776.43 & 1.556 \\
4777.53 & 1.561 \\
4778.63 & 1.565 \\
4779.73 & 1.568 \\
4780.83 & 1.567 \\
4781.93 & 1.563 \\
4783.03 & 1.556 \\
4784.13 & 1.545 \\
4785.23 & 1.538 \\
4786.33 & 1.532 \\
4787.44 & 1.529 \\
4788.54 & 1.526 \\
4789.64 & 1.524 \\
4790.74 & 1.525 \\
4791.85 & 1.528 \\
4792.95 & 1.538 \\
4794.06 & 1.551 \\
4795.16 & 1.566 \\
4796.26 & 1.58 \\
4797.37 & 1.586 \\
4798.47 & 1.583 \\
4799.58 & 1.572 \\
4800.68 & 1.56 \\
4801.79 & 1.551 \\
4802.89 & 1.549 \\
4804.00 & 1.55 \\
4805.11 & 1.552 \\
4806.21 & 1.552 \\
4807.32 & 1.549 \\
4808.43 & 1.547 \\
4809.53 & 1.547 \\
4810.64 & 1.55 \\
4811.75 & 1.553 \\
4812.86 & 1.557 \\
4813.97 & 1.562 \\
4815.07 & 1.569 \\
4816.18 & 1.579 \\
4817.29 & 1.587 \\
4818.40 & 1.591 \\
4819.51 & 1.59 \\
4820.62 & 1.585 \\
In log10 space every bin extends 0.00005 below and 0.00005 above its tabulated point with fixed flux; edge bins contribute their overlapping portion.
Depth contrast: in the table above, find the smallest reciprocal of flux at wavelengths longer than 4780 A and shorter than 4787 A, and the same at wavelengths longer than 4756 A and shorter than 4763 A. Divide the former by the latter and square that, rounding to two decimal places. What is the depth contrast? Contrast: 0.96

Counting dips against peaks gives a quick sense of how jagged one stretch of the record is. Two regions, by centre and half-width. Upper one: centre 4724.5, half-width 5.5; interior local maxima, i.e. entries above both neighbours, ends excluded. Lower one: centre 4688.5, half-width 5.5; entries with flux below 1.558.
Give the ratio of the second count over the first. 10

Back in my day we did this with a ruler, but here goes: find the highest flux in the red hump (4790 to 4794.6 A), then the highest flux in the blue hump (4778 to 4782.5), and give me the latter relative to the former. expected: 1.01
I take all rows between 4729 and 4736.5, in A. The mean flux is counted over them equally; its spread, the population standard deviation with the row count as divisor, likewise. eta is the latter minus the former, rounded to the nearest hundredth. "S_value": -1.51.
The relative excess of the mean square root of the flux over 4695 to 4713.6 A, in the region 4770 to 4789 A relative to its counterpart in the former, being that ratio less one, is 0.018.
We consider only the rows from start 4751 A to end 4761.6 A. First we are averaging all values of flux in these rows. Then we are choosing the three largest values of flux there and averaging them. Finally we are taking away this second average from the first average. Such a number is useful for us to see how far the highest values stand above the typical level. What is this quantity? -0.011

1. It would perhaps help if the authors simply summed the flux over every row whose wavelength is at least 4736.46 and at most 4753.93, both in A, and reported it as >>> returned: 24.7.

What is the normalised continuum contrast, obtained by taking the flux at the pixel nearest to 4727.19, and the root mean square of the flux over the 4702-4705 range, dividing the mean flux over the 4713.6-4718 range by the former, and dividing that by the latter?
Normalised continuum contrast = 0.66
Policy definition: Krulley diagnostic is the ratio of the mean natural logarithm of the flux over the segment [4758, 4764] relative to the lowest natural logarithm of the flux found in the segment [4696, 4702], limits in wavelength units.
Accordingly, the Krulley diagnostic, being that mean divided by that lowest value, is 1.03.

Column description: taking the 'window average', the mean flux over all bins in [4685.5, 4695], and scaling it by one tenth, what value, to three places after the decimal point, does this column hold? 0.155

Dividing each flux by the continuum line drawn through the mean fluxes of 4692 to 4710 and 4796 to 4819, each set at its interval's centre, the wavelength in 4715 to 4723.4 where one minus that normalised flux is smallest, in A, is 4722.84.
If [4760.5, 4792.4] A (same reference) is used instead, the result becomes 4779.73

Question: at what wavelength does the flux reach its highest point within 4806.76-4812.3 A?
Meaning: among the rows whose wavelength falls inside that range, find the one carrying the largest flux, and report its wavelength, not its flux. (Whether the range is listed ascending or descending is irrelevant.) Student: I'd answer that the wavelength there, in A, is 4811.75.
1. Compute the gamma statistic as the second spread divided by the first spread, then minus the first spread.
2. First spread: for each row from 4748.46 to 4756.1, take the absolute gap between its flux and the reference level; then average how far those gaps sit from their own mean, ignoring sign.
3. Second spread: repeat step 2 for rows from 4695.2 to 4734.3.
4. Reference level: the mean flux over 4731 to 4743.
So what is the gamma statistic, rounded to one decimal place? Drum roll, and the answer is 2.0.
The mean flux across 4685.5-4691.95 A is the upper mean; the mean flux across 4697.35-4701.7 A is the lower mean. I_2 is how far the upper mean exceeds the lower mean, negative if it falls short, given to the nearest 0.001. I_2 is 0.017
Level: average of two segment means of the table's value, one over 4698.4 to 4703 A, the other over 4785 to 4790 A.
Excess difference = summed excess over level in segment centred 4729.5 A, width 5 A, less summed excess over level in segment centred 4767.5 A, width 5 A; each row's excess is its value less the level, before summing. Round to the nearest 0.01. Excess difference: 0.18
